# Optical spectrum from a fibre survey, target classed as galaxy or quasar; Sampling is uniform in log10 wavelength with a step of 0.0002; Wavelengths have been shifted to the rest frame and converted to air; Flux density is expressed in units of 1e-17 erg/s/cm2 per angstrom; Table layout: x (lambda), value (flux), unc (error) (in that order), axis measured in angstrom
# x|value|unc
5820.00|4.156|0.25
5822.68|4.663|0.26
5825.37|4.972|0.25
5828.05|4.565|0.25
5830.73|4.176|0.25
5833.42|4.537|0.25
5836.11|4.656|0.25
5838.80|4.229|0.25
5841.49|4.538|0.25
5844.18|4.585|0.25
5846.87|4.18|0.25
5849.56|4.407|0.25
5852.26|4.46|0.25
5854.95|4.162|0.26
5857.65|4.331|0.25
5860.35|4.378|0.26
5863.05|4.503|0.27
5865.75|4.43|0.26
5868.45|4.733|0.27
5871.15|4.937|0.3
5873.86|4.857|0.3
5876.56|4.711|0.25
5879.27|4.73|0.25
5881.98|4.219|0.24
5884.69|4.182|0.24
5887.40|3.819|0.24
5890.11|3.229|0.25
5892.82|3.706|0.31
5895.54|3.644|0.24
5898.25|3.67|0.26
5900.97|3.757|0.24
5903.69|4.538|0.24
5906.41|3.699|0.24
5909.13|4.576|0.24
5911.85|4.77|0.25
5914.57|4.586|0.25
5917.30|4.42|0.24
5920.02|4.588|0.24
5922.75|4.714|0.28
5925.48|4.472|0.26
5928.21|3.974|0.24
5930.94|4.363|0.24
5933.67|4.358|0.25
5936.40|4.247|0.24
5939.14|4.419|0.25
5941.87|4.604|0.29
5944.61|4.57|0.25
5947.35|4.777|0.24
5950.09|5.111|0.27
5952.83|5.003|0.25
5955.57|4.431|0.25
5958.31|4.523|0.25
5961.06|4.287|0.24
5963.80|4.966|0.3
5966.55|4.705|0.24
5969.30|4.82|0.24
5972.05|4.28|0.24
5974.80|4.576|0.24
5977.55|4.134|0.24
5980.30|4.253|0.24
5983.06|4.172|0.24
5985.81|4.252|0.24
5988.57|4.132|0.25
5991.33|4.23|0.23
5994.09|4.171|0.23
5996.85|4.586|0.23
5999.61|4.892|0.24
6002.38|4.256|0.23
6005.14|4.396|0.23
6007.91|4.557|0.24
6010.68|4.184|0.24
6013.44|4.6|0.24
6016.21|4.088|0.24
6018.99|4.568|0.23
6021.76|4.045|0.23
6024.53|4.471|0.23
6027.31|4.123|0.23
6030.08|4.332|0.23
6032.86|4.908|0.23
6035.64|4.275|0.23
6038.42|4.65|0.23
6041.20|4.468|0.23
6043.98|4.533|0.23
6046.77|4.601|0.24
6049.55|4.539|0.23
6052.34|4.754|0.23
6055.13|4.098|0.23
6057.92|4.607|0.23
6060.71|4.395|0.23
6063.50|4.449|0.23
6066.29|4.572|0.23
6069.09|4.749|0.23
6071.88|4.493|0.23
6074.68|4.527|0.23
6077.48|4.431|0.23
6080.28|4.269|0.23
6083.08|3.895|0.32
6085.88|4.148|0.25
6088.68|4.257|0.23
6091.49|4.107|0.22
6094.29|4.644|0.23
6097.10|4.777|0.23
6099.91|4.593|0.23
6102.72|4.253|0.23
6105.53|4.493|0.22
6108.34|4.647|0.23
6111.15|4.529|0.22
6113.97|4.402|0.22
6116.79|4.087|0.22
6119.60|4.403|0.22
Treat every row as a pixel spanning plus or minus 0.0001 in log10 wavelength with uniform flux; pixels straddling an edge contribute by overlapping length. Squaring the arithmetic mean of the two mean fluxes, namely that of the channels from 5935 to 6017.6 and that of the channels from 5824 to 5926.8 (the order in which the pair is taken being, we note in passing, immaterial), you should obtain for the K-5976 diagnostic 19.5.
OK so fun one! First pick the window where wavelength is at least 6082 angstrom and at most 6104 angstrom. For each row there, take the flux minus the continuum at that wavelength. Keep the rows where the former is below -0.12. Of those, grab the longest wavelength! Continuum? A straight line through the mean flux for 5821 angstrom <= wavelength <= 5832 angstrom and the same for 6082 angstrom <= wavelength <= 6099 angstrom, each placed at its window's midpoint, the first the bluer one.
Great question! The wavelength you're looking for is 6091.49 angstrom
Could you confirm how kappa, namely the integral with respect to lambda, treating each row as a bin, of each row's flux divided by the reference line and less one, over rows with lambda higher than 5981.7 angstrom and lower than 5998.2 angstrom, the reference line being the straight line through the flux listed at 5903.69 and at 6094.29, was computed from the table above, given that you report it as -1.2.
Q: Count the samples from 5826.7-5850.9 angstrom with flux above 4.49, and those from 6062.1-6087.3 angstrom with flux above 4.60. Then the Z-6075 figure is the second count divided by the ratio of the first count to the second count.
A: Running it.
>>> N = 0.2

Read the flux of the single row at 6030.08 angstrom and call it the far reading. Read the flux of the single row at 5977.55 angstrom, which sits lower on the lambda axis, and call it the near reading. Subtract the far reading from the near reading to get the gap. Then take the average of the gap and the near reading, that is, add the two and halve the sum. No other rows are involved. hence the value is 1.97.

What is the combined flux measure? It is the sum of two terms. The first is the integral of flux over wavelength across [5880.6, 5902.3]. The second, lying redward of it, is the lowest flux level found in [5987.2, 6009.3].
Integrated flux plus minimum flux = 86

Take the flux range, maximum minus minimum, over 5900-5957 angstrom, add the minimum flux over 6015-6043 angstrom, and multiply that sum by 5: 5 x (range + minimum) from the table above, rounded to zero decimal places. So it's 27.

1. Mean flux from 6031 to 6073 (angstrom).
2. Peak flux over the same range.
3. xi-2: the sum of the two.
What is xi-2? 9.45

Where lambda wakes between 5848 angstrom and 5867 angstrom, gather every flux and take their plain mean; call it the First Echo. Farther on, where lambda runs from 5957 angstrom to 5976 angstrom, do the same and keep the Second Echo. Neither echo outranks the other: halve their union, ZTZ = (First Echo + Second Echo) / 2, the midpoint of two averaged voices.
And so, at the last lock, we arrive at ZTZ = 4.49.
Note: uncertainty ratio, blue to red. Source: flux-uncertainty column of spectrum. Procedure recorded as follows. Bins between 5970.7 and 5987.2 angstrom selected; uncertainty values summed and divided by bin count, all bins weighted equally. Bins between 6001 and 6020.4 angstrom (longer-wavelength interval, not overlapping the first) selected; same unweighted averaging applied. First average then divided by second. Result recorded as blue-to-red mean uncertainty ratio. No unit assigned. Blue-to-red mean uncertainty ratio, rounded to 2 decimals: 1.02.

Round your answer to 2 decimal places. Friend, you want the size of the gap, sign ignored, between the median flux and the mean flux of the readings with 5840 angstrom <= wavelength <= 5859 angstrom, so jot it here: 0.03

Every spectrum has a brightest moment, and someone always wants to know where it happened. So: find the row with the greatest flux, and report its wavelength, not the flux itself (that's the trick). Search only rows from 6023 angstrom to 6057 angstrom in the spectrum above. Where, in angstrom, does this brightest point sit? 6032.86 angstrom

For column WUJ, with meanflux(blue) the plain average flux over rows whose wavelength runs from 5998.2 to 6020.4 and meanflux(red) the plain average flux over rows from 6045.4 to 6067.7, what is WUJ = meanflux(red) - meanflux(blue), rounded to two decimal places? 0.06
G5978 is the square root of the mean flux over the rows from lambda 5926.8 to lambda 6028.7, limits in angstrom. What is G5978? 2.106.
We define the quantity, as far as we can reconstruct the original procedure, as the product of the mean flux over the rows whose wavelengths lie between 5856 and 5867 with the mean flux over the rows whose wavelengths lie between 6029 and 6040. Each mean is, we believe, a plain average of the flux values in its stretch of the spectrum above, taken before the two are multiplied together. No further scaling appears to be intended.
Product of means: 20.0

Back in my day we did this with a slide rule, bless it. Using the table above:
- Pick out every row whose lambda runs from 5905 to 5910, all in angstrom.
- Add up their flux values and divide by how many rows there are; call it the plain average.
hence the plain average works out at 4.1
